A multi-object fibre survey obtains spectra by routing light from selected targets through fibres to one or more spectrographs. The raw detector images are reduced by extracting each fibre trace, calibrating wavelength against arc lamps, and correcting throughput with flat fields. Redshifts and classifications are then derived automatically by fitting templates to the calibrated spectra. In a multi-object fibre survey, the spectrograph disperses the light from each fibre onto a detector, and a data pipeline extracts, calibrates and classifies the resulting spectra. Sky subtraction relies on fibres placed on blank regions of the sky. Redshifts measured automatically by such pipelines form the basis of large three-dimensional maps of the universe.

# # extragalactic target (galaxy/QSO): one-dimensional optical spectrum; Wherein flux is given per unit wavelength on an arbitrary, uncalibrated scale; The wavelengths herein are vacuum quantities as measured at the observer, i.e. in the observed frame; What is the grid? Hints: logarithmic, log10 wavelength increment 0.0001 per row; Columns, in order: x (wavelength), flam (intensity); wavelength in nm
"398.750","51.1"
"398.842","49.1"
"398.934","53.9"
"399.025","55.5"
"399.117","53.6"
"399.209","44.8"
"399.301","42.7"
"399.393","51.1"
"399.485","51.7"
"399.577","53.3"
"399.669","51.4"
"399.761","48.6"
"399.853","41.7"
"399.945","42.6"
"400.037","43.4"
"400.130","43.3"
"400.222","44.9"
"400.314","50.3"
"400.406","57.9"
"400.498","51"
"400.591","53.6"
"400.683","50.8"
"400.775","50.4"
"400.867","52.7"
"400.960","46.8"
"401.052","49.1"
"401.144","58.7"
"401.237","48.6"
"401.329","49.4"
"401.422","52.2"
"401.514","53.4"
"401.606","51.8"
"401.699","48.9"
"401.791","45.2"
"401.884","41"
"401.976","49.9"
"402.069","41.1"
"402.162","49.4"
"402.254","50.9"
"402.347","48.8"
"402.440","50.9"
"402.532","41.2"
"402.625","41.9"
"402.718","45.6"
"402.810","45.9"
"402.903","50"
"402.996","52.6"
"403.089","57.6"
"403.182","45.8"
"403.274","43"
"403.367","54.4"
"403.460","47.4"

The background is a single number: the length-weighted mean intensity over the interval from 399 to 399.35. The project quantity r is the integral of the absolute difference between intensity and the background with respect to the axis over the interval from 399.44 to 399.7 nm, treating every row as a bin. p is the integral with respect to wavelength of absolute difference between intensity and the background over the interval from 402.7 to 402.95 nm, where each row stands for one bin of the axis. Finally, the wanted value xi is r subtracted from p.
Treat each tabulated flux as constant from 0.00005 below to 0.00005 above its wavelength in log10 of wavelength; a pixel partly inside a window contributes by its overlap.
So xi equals -0.3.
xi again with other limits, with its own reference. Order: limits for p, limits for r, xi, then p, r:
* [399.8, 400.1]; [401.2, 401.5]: 1.3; 1.79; 0.54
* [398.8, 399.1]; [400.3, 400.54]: 0.1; 1.27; 1.14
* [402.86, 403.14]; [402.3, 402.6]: 0.3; 1.31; 1.05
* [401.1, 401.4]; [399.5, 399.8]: 0.3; 1.06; 0.77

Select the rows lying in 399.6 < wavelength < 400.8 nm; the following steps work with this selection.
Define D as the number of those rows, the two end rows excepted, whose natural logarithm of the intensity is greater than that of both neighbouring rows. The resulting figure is 3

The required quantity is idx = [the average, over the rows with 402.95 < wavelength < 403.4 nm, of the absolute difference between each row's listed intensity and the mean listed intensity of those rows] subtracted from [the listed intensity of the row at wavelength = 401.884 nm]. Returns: 36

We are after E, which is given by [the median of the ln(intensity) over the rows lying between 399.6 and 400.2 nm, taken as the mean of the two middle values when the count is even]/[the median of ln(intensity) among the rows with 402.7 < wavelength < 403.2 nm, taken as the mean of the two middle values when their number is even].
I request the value 0.97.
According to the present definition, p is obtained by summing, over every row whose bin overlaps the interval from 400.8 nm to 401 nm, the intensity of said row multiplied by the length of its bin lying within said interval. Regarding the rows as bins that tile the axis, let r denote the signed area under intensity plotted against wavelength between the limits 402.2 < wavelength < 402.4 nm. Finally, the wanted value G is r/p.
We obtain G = 1.00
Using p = 10.0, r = 10.0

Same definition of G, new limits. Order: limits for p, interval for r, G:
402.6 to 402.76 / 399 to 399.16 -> 1.24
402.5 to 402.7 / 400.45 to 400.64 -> 1.18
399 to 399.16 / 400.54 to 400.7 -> 0.96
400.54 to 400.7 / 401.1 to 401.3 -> 1.27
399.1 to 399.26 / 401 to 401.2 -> 1.39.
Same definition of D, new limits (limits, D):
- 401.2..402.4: 3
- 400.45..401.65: 4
